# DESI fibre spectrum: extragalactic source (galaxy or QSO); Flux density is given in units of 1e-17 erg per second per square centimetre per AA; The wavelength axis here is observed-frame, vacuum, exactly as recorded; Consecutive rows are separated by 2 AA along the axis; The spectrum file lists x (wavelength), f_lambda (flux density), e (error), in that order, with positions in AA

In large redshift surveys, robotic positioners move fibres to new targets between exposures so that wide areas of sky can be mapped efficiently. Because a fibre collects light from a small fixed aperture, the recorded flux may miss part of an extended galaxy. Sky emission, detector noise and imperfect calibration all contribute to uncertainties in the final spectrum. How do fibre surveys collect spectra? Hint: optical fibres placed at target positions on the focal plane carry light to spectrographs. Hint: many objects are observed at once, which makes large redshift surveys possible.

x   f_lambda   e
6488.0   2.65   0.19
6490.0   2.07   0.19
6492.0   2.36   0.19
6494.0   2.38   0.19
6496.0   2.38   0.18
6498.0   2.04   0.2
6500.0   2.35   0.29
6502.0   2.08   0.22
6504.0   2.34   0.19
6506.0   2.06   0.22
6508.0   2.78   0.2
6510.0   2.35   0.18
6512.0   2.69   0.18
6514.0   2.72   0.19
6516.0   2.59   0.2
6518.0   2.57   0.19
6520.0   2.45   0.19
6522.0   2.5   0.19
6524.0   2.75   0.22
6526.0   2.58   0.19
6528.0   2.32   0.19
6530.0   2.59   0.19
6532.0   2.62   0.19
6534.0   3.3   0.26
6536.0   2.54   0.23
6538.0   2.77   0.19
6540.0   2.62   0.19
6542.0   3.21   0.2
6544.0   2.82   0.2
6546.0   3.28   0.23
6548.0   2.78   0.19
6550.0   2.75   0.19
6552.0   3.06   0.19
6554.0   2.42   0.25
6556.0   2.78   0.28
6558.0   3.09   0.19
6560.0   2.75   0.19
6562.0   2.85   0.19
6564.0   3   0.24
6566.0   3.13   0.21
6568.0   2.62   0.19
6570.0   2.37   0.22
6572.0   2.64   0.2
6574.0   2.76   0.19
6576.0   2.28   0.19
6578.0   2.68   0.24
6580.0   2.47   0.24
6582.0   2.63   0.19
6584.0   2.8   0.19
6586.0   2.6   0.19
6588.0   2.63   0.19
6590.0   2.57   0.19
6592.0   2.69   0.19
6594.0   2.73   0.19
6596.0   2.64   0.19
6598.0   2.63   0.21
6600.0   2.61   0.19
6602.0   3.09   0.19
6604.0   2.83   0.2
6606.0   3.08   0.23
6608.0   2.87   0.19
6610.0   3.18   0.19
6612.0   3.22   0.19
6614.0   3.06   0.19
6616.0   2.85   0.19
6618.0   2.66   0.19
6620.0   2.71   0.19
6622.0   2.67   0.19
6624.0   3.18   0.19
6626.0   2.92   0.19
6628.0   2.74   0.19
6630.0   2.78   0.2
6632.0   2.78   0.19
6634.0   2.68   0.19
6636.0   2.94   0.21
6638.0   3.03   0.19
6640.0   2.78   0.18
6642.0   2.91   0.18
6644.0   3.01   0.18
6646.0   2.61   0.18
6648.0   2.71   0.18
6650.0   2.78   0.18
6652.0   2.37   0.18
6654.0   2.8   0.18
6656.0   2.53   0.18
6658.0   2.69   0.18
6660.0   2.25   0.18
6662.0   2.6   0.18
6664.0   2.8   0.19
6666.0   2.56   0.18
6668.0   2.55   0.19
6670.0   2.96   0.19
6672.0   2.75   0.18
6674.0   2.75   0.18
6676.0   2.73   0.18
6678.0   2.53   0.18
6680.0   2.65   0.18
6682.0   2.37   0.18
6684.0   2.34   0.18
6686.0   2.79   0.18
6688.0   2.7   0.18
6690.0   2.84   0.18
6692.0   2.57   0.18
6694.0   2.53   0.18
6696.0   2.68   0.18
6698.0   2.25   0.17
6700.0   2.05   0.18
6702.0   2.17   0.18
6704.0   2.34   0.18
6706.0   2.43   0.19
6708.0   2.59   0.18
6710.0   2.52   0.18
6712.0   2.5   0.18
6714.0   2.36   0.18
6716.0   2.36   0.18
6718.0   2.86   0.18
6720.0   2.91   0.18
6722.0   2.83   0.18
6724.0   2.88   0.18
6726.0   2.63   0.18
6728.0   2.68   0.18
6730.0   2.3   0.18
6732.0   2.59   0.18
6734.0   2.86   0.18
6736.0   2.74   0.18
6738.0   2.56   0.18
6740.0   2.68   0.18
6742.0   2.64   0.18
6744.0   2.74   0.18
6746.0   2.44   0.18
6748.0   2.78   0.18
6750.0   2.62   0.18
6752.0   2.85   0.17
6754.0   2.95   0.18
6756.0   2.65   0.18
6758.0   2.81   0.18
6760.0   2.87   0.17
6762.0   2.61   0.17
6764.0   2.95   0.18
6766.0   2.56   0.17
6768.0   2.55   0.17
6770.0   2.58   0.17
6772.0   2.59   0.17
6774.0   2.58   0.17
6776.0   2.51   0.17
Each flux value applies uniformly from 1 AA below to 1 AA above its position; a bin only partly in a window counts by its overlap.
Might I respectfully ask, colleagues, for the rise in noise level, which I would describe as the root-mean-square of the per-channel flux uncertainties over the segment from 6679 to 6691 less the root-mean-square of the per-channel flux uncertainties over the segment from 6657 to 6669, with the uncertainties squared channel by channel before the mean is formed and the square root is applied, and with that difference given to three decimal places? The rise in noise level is -0.003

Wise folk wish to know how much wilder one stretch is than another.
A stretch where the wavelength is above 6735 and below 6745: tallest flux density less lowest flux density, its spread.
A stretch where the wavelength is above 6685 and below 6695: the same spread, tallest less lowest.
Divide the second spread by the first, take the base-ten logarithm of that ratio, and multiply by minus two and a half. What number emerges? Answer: -0.6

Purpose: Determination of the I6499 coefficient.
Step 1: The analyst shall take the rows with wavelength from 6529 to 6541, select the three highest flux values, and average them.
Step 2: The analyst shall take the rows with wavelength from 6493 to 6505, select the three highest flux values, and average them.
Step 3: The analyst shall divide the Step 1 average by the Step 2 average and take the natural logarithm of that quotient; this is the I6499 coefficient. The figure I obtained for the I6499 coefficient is 0.20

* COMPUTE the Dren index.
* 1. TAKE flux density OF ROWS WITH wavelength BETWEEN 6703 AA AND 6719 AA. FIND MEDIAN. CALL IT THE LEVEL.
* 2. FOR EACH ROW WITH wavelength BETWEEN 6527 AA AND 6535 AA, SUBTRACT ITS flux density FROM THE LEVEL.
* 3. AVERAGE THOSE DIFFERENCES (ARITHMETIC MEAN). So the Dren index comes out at -0.24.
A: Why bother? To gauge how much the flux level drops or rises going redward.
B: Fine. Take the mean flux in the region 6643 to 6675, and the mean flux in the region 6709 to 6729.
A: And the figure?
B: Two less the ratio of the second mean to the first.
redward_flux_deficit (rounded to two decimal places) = 1.01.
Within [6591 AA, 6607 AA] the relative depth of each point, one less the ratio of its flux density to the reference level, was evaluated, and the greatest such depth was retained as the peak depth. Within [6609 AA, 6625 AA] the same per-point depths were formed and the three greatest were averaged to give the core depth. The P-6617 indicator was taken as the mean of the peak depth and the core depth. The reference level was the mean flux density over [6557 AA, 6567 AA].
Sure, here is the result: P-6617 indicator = 0.108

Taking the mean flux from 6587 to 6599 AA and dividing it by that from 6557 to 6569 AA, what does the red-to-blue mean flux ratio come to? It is 0.91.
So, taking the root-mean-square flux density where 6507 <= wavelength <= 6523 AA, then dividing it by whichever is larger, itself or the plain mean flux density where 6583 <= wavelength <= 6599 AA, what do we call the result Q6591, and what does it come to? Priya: 0.97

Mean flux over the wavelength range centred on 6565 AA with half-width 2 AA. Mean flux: 3.1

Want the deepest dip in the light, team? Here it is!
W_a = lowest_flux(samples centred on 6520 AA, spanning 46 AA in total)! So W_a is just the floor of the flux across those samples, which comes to 2.04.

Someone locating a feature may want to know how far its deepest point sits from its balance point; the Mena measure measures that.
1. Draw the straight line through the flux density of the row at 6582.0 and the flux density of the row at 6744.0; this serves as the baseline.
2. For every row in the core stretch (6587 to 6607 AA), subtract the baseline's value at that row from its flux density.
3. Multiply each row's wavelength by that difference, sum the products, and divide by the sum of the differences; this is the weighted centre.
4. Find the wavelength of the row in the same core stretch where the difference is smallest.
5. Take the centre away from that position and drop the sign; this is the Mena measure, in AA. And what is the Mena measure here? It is 13.6 AA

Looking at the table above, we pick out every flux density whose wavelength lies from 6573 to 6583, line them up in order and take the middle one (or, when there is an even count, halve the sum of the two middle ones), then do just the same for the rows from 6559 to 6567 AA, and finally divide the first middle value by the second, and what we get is 0.90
